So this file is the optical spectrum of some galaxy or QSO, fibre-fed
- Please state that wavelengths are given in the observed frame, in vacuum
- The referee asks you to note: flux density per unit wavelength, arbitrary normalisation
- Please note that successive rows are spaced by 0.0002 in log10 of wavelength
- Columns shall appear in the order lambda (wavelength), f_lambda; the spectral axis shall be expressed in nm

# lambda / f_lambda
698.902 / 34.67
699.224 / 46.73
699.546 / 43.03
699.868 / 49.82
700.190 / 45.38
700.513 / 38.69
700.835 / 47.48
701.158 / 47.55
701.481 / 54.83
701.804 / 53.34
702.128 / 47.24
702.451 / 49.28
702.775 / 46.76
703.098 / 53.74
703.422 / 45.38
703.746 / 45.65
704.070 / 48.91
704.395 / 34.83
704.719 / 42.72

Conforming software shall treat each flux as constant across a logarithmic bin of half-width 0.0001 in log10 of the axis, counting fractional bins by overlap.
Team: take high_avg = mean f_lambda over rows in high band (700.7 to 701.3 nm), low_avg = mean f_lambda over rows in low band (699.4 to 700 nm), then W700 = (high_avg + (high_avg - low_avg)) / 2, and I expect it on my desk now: 24.3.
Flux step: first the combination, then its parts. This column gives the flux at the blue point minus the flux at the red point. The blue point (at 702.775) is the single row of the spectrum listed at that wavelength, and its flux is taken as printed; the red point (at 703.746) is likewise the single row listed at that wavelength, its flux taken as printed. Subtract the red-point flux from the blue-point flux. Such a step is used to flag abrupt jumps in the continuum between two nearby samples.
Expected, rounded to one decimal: 1.1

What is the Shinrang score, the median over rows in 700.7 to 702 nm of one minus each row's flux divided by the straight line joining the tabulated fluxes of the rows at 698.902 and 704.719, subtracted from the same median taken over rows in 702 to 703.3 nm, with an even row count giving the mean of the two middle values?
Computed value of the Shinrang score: 0.099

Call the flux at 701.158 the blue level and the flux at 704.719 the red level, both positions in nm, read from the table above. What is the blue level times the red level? 2031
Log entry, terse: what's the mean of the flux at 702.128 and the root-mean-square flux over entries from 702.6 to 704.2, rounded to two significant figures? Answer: 48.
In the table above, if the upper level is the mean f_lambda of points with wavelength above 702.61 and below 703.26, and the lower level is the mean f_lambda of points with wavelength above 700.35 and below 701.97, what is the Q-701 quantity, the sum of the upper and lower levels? 99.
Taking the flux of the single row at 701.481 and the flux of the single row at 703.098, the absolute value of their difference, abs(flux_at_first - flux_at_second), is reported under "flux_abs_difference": 1.1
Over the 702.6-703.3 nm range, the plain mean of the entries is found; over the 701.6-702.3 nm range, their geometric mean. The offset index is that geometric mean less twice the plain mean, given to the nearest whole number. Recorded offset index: -50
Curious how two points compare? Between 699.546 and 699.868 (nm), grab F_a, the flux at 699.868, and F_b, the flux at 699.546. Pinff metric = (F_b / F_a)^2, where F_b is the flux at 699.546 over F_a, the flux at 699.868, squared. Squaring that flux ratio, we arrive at 0.75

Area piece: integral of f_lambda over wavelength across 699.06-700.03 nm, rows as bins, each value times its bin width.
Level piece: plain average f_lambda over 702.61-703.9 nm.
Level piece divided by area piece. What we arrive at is 1.06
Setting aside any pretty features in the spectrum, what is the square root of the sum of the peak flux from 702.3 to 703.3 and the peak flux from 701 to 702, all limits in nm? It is 10.4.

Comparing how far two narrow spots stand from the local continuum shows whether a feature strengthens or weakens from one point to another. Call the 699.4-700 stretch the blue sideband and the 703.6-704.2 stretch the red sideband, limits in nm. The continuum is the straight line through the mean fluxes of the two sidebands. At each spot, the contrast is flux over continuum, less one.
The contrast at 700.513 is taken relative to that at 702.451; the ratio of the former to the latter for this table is -3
